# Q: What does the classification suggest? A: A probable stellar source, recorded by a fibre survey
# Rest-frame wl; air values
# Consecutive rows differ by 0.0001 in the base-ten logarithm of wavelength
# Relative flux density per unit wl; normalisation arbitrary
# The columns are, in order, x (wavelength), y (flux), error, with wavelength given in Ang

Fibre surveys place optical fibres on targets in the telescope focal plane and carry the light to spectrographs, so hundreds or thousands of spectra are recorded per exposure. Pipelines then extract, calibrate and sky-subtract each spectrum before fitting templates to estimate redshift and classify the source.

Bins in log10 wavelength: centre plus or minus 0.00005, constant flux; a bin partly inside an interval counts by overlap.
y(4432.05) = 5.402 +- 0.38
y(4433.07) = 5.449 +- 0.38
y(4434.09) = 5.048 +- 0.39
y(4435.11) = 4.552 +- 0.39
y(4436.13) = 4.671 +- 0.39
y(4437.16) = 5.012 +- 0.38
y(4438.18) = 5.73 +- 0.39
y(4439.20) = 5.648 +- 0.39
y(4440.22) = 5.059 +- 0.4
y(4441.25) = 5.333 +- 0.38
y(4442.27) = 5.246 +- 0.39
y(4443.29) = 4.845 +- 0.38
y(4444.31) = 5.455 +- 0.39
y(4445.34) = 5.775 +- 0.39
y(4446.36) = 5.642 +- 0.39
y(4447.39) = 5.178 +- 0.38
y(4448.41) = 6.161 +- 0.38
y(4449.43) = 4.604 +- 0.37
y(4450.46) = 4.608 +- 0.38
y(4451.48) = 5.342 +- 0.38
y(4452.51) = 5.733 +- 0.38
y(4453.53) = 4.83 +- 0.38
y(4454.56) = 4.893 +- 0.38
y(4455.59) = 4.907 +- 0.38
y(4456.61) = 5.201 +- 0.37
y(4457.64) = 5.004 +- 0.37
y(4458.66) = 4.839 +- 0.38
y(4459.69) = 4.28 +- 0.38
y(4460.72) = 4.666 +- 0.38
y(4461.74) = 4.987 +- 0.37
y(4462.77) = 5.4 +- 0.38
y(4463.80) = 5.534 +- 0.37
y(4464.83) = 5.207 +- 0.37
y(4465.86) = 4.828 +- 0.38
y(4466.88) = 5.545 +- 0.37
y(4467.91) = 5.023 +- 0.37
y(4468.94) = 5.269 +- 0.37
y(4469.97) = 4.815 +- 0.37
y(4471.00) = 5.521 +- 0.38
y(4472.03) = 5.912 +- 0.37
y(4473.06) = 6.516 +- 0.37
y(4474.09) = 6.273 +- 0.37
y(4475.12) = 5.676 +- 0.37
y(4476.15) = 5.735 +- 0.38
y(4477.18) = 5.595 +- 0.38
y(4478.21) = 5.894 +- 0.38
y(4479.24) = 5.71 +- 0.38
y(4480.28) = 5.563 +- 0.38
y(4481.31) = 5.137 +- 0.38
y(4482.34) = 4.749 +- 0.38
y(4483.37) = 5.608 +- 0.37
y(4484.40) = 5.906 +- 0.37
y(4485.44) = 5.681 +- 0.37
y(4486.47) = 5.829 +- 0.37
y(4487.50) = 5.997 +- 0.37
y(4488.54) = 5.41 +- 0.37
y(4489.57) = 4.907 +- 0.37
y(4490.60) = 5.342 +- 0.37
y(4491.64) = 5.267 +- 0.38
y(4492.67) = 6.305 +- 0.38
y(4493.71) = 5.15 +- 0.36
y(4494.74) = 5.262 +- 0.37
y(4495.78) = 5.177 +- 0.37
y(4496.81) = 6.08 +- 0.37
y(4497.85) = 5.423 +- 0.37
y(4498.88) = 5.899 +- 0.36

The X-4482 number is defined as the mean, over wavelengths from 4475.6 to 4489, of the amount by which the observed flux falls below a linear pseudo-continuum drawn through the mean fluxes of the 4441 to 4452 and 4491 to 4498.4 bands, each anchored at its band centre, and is -0.14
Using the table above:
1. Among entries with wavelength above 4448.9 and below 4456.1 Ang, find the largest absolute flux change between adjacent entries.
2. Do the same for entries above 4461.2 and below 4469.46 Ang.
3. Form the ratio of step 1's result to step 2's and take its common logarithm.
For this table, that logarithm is 0.10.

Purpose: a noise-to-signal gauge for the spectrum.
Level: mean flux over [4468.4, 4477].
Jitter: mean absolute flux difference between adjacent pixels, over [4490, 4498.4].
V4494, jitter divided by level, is 0.101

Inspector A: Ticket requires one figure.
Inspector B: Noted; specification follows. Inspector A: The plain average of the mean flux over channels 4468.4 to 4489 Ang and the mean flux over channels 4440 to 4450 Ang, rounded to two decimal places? 5.48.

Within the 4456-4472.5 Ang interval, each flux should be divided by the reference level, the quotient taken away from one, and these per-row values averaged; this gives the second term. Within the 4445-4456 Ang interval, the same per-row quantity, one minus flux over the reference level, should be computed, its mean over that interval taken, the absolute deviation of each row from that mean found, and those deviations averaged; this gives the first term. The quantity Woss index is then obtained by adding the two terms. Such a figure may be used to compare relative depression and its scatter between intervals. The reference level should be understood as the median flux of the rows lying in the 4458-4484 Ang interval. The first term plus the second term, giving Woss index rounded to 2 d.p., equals 0.15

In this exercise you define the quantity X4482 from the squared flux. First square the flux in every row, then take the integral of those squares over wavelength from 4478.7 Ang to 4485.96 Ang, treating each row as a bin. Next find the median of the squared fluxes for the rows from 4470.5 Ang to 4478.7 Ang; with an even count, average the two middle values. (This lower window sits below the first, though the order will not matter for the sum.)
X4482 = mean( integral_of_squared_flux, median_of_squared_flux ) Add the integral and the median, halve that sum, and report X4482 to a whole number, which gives 126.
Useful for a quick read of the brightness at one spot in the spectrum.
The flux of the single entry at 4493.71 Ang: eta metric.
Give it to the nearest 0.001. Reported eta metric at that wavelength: 5.150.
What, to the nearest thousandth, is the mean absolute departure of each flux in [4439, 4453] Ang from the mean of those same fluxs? 0.349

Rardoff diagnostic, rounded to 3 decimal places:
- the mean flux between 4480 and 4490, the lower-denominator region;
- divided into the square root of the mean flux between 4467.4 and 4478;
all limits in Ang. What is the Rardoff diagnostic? 0.433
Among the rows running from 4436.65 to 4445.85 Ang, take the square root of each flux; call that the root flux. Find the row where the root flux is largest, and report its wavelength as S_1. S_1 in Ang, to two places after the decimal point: 4445.34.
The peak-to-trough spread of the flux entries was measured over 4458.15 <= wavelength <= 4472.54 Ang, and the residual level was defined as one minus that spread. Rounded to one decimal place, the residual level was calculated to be -0.6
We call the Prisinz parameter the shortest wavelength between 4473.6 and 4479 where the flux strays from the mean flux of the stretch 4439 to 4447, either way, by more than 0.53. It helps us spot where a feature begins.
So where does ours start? 4474.09 Ang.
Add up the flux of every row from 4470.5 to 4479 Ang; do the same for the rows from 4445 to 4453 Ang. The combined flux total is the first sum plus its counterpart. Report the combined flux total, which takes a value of 90.2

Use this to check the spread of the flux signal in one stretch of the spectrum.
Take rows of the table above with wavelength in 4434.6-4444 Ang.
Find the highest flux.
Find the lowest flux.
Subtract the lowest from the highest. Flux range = 1.18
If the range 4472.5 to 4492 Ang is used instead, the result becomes 1.77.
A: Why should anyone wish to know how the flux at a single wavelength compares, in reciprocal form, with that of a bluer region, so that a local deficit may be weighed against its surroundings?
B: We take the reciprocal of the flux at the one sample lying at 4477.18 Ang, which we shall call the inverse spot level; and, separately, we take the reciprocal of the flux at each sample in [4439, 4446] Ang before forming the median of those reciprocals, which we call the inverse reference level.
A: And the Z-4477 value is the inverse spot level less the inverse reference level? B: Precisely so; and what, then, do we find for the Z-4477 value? -0.009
